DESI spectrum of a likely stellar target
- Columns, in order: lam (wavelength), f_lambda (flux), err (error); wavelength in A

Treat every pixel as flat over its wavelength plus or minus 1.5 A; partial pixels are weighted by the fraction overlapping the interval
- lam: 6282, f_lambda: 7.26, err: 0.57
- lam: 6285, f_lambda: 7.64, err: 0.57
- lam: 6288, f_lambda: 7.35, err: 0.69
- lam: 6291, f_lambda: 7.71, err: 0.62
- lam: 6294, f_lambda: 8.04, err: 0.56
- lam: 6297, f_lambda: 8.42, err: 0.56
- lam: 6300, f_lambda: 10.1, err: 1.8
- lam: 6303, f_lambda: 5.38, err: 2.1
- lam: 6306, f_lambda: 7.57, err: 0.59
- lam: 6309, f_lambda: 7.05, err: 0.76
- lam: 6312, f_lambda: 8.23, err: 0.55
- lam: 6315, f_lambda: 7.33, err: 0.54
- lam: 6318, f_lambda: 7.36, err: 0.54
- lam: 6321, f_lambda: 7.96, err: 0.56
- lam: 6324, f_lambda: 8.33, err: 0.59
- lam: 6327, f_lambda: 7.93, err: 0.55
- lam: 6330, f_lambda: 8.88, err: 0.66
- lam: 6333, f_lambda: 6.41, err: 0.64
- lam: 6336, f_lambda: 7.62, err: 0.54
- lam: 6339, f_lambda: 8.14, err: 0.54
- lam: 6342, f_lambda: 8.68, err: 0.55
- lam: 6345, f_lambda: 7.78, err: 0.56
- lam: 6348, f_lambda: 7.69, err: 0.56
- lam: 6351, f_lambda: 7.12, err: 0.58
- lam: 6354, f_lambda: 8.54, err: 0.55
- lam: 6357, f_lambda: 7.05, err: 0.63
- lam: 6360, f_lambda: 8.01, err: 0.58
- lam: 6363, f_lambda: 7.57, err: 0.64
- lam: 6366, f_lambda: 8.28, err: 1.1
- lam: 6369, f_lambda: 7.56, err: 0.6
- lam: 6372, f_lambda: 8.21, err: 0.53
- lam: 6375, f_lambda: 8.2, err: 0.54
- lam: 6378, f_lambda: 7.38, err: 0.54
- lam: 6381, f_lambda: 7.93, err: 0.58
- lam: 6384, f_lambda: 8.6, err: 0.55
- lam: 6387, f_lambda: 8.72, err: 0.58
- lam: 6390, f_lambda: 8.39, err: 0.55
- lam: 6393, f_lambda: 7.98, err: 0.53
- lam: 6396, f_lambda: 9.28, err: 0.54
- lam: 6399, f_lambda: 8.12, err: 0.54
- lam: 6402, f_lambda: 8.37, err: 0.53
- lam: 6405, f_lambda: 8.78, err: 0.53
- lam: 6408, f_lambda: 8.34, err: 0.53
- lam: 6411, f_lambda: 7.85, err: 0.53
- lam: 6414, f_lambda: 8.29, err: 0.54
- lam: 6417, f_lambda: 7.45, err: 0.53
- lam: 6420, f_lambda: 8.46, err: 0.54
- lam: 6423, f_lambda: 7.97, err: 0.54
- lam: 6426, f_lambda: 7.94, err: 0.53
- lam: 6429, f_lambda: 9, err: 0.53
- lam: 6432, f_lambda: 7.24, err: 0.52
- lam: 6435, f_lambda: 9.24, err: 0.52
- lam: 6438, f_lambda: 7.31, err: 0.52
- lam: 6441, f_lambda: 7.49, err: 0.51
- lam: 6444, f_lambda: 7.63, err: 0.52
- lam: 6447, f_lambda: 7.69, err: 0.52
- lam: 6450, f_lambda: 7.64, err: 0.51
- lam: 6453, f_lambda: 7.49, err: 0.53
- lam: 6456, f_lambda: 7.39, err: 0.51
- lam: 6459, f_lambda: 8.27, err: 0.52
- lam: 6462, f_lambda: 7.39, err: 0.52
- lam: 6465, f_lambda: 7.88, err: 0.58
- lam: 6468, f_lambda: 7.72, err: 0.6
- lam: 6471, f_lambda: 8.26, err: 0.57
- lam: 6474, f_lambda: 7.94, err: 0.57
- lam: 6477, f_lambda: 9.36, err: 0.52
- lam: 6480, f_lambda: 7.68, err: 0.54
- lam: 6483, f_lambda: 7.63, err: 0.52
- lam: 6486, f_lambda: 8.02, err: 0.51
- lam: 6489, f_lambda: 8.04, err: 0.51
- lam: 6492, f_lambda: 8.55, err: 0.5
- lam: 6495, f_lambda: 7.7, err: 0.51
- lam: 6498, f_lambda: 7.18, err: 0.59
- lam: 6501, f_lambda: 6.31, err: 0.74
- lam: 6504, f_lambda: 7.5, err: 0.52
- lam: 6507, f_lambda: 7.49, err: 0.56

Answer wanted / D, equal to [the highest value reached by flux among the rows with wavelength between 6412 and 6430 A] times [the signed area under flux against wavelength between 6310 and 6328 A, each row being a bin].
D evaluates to 1269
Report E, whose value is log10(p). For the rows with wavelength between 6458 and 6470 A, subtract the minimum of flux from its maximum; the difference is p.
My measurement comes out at -0.06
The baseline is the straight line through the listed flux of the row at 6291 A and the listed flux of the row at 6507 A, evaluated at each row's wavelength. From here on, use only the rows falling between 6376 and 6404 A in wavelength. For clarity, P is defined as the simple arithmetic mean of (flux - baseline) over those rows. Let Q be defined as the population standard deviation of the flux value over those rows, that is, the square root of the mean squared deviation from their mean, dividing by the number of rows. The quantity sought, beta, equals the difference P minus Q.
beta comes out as 0.19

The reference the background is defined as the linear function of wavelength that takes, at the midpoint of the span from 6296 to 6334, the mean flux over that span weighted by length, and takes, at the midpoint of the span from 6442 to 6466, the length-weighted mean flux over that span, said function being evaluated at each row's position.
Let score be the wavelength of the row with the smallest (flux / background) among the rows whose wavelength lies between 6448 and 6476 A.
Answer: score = 6456 A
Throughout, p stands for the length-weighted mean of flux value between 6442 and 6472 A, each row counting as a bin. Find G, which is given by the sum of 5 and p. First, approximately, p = 7.72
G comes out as 12.7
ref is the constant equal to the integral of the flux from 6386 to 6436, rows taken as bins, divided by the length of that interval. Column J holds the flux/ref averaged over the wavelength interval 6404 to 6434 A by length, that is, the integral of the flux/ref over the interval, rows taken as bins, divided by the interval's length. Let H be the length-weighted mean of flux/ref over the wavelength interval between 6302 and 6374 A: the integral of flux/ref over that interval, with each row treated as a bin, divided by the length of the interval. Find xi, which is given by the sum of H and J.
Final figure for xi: 1.91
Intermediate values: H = 0.93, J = 0.98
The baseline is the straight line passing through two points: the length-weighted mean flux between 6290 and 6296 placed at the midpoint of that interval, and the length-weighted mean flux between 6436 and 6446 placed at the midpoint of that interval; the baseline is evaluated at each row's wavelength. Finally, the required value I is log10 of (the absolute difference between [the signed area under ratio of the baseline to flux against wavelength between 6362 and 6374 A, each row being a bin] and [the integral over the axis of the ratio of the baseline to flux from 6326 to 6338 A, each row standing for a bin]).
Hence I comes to -0.22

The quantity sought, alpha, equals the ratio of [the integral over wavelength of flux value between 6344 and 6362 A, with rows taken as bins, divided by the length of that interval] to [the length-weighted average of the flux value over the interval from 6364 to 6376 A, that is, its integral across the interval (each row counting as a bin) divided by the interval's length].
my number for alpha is 0.96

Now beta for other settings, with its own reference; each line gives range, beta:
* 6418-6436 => 0.06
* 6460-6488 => -0.08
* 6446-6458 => -0.11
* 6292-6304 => -1.41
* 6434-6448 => -0.38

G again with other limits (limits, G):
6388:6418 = 13.3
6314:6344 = 12.9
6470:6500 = 13.0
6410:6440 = 13.1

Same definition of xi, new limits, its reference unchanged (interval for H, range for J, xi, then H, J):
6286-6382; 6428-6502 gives 1.88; 0.94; 0.94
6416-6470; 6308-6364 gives 1.88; 0.95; 0.94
